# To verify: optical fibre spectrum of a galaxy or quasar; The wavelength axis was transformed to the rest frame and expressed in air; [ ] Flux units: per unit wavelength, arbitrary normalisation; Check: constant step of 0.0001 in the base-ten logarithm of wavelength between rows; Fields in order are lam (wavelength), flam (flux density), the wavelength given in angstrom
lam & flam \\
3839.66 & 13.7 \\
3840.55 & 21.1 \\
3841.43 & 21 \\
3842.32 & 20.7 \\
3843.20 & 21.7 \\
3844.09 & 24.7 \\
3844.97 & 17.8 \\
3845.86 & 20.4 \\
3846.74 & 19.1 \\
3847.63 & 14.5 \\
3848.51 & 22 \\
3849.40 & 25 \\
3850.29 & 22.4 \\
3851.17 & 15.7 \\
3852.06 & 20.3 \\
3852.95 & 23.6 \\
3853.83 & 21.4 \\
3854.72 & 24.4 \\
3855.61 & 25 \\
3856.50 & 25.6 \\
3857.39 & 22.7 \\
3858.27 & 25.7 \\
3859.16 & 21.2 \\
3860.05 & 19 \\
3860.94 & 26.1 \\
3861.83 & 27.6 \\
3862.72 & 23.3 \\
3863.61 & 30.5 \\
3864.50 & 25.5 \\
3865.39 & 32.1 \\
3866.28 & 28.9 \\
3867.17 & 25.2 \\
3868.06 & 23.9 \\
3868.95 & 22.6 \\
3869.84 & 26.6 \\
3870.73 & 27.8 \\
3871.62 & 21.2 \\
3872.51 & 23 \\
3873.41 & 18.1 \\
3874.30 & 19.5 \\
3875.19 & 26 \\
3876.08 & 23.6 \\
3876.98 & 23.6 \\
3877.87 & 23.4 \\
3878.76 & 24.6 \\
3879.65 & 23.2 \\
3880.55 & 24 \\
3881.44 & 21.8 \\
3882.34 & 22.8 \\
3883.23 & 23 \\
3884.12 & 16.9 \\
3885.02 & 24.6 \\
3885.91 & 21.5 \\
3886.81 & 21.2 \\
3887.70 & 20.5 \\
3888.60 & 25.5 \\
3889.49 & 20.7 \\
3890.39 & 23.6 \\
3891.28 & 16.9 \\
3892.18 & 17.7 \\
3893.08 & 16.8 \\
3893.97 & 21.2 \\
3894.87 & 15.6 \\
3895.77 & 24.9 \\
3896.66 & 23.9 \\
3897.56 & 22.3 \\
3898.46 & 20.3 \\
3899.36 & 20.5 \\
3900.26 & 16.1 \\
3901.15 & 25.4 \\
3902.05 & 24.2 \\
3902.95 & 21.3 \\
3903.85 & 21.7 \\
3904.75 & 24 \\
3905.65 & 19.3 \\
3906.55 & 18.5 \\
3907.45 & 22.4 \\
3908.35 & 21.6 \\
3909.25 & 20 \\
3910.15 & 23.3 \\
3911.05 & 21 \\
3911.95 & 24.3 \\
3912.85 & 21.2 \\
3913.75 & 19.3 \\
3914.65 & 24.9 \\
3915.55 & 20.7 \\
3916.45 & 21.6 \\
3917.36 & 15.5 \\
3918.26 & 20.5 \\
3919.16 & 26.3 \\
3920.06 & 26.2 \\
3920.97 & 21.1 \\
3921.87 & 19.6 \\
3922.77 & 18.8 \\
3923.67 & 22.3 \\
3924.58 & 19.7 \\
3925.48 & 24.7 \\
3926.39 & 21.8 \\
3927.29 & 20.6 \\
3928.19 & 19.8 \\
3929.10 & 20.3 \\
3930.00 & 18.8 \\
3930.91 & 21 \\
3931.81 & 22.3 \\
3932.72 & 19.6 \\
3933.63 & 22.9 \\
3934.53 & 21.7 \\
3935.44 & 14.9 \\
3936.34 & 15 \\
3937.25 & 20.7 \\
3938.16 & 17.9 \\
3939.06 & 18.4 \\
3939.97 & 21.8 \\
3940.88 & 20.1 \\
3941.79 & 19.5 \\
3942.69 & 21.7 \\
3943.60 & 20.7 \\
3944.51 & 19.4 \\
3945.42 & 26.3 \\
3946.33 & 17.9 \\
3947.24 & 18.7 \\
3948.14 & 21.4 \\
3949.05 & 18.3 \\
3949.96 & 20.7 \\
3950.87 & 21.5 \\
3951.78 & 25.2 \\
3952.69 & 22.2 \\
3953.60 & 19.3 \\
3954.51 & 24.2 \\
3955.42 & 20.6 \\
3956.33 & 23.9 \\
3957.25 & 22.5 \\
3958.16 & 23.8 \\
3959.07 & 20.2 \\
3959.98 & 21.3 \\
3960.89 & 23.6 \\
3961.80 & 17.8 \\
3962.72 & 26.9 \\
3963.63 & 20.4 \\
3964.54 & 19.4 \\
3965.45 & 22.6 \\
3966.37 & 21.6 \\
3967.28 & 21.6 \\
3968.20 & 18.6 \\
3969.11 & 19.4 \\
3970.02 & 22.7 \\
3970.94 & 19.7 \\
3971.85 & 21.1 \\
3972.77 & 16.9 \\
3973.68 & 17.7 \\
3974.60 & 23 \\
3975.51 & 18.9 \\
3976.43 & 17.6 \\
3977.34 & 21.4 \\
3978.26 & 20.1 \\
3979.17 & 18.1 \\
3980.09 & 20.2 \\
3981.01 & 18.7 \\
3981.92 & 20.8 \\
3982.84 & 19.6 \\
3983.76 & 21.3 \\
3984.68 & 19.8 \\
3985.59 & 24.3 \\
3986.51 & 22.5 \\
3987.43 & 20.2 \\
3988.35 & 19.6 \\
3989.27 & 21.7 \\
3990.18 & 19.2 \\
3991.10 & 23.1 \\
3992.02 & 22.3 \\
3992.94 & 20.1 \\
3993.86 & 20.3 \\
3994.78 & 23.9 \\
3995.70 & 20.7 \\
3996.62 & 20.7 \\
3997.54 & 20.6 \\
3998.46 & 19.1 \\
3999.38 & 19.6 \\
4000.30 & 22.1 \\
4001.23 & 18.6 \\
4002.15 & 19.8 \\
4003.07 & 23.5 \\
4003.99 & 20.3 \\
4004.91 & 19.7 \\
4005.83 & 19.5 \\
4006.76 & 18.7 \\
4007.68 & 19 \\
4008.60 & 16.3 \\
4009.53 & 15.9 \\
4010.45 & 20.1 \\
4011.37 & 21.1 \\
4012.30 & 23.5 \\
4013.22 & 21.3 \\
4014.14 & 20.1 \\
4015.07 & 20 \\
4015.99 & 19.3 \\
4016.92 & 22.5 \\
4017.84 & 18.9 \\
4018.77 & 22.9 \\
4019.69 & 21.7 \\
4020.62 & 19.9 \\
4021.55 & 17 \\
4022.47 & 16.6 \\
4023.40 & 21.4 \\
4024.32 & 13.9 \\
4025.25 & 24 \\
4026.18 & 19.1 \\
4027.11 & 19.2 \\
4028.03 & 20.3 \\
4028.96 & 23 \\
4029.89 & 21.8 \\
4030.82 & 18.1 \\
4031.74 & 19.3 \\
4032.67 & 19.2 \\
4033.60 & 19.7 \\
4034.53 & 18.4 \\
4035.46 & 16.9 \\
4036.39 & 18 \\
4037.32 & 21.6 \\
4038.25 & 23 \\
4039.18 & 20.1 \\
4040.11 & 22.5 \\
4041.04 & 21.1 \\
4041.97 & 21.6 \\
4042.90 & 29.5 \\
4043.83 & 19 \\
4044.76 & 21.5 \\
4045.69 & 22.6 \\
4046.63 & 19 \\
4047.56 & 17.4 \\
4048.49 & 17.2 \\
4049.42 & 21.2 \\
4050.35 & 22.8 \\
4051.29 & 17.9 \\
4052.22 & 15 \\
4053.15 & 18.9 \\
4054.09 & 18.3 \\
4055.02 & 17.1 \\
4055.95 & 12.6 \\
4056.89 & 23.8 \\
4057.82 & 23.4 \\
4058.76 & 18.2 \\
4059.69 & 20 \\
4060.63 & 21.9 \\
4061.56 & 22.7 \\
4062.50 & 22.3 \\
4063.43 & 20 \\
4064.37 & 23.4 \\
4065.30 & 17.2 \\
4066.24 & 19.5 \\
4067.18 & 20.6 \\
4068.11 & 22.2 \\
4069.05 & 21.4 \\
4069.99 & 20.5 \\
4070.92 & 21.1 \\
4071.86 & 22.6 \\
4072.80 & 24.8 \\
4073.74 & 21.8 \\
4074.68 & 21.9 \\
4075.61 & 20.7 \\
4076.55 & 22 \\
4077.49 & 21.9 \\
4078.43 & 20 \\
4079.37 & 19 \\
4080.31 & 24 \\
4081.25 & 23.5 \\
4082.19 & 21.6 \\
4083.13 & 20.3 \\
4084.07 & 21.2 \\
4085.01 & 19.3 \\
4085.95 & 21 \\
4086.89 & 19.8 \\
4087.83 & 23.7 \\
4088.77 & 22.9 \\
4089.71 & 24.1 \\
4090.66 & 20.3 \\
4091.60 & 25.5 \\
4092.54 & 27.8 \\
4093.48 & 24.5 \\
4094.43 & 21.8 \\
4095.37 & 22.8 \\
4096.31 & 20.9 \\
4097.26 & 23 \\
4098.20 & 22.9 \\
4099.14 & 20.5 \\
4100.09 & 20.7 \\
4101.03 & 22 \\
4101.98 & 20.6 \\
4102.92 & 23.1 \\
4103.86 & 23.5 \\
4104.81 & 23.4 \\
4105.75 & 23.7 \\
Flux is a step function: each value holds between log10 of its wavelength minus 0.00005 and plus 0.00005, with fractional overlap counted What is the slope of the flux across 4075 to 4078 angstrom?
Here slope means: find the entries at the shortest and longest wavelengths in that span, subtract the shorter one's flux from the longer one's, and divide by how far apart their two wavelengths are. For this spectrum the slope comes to 0.6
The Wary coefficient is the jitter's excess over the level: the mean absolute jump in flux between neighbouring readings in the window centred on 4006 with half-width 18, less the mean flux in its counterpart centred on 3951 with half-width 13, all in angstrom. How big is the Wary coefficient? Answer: -19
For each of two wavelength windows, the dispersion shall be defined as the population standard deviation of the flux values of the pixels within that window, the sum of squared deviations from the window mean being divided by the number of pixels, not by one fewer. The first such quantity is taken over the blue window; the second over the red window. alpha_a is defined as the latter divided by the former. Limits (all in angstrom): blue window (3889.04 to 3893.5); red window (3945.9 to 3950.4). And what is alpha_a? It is 0.53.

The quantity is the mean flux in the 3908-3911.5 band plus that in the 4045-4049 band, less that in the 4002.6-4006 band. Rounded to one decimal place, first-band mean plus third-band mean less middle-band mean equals 19.8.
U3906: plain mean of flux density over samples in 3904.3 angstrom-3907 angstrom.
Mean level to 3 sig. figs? 20.6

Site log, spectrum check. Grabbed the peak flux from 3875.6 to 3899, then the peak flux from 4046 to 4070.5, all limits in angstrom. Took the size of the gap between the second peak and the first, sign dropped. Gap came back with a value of 1.7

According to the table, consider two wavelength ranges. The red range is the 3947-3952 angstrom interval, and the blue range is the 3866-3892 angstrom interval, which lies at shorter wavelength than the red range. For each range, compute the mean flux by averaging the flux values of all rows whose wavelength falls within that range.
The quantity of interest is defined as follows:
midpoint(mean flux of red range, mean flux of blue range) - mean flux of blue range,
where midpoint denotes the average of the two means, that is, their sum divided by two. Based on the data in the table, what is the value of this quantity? -1.0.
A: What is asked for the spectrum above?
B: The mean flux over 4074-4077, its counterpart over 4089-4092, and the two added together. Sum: 44.8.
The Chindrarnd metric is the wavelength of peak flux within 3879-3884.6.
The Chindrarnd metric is 3880.55 angstrom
